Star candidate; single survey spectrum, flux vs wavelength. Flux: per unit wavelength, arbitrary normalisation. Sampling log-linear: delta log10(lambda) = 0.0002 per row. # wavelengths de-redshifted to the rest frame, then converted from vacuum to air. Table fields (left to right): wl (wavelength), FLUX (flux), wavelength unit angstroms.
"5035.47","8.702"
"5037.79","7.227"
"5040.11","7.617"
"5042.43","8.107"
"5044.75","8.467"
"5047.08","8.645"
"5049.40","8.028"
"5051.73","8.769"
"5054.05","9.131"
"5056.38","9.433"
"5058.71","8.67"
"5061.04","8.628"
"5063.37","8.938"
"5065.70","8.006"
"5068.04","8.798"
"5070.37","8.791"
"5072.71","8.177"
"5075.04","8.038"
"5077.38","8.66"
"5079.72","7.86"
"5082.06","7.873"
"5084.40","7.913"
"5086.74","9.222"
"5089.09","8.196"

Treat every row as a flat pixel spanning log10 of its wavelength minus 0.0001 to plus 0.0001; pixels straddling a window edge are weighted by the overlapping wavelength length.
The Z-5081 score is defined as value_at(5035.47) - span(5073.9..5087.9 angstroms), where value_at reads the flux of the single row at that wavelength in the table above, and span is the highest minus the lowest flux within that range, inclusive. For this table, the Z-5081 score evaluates 7.34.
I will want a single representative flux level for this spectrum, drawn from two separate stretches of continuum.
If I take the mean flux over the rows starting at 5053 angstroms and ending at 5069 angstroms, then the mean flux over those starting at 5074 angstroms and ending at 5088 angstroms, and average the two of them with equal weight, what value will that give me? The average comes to 8.53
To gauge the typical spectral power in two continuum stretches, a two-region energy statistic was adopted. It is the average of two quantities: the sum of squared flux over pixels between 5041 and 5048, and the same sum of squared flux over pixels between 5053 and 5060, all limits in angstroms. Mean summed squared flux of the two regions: 230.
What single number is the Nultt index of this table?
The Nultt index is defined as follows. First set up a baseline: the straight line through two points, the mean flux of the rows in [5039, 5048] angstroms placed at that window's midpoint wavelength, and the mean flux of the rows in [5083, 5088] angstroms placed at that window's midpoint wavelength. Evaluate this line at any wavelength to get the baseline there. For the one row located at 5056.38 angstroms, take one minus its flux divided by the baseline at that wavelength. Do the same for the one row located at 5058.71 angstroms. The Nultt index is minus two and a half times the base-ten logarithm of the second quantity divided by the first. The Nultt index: 1.3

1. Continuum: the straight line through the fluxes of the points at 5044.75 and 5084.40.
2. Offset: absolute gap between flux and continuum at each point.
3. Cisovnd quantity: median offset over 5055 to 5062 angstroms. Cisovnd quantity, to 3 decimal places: 0.398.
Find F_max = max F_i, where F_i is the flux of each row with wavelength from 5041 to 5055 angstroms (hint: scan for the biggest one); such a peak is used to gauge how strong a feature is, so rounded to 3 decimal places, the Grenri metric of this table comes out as 9.131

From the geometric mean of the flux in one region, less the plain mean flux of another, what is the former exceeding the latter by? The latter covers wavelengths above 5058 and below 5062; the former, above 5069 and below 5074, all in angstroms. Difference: -0.17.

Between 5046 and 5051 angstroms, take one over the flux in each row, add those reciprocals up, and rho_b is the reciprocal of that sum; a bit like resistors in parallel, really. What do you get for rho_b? 4.16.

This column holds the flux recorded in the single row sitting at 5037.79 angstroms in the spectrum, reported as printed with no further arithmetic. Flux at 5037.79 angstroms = 7.227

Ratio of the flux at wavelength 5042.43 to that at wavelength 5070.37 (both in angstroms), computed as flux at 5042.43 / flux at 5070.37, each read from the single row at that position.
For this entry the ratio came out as 0.92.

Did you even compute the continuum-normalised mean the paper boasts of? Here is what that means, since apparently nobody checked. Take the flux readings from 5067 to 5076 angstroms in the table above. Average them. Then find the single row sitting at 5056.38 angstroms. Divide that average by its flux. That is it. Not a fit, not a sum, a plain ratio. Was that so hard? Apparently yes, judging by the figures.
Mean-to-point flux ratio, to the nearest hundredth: 0.90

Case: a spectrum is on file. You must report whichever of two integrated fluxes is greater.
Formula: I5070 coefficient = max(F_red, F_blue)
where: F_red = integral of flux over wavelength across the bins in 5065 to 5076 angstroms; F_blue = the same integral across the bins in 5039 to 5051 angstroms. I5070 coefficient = 98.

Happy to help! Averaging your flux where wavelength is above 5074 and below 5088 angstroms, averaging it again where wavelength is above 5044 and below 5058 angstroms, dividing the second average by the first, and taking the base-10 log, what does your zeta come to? 0.025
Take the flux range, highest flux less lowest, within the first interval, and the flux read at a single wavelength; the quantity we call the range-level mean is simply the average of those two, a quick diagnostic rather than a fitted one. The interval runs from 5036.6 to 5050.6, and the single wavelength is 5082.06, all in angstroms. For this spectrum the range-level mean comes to 4.65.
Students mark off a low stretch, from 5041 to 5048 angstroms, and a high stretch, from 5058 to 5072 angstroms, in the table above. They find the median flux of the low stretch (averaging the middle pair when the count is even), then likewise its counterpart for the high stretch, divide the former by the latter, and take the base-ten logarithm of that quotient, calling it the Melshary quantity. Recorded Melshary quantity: -0.013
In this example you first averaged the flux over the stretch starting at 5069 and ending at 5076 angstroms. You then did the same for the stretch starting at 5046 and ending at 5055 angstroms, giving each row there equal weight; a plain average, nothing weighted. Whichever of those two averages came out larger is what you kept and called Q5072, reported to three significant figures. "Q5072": 8.64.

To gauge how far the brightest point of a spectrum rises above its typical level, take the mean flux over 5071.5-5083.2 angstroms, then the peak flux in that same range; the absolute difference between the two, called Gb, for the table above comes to 0.5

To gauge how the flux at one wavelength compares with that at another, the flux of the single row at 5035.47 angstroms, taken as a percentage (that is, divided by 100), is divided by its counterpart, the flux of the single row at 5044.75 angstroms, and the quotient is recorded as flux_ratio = 0.0103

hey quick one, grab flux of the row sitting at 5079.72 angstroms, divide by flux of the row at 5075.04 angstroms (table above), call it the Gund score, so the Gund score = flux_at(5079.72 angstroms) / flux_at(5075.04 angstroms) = 0.98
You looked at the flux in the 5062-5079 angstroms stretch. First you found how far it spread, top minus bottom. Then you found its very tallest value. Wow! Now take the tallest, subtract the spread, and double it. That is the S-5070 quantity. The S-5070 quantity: 16.01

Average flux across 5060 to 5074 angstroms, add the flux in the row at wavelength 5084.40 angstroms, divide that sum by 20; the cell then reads 0.823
